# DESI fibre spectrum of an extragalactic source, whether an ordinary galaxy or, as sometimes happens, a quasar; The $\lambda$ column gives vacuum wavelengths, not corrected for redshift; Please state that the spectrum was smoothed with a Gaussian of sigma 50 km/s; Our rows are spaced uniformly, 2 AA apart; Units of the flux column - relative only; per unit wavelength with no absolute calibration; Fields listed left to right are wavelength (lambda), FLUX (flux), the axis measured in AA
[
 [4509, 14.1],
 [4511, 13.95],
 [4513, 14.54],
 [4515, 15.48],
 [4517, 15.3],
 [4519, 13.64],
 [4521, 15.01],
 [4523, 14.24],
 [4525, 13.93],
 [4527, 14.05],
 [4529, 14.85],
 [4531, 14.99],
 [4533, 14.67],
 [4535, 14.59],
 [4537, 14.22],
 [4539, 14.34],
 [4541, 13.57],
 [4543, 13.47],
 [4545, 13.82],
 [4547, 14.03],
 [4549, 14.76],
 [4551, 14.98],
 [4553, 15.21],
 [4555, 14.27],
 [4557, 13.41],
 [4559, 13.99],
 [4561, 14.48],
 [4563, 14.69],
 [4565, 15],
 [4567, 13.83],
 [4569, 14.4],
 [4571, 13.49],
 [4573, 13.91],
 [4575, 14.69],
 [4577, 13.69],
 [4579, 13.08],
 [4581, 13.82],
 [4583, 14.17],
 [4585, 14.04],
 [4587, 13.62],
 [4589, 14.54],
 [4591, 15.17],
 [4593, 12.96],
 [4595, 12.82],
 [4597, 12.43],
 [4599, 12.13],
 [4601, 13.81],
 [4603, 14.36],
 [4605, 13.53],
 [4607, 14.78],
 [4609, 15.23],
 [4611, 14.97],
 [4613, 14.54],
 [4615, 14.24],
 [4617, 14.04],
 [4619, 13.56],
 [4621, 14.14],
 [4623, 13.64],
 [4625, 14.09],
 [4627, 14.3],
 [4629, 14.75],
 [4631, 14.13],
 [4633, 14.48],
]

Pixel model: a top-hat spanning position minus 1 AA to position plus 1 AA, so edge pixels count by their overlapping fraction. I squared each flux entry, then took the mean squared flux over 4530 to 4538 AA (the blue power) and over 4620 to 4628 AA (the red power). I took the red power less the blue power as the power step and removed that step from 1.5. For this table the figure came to 18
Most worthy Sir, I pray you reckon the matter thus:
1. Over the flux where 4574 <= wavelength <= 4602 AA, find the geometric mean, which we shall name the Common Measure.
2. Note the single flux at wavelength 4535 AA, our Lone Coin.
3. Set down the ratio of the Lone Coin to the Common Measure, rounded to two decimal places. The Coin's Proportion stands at 1.07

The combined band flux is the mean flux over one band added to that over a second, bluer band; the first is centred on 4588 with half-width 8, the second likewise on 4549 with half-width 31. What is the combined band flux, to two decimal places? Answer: 28.13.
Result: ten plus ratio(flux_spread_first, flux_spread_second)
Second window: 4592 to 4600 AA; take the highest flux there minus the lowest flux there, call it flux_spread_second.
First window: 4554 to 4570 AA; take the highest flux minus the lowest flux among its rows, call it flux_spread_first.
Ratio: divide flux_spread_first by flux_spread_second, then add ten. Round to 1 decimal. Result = 11.9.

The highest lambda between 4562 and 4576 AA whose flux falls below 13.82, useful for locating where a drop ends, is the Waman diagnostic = 4571 AA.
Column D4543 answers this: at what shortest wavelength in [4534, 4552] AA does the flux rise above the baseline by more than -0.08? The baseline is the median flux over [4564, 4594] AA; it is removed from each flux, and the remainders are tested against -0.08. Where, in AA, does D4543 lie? 4535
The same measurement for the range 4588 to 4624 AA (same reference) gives 4589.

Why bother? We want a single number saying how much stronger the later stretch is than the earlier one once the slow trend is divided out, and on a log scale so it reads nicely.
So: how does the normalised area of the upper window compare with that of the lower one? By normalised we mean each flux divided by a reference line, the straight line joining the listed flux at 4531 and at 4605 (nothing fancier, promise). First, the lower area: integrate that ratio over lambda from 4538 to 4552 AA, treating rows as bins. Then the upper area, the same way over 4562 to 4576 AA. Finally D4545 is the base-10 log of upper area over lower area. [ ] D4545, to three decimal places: 0.019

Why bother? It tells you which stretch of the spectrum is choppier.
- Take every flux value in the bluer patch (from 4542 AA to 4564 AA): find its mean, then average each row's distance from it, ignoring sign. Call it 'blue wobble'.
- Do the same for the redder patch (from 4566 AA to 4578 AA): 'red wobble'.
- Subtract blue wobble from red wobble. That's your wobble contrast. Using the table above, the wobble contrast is -0.13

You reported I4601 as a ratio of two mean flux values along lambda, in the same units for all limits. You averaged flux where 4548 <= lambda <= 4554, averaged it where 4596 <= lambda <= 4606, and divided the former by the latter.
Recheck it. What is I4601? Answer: 1.13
